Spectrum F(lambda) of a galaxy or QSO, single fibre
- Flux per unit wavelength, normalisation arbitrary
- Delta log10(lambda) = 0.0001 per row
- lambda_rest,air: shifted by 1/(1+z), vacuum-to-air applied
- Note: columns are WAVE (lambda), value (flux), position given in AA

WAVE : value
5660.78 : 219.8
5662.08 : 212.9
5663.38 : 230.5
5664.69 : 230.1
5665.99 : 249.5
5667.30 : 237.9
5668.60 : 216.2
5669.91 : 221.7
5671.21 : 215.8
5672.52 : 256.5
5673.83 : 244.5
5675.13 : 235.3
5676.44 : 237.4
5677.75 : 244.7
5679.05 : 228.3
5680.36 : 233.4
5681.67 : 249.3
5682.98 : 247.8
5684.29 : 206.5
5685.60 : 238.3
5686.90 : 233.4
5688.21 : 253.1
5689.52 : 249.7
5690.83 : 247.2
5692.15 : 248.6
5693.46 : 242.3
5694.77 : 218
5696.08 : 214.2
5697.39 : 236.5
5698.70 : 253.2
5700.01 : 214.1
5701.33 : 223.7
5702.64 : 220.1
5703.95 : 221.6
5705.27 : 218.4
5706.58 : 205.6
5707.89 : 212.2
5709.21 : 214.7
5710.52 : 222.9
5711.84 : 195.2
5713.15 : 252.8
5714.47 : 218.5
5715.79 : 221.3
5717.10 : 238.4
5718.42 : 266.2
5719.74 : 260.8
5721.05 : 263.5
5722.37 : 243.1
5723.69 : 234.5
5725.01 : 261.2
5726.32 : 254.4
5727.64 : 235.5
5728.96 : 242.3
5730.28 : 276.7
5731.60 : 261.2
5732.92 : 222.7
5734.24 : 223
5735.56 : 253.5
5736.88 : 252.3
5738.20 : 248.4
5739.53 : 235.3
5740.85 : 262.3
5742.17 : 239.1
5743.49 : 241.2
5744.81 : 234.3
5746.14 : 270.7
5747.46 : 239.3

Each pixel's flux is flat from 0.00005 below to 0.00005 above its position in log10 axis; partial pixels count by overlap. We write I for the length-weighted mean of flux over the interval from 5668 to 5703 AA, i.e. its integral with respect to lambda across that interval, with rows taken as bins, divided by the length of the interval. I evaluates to 235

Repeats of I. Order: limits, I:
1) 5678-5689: 237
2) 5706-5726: 235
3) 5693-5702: 229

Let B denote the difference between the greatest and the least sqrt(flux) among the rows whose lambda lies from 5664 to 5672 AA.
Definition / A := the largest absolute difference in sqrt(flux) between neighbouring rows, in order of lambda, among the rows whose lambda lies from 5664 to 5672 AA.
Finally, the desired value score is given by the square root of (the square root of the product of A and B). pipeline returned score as 0.94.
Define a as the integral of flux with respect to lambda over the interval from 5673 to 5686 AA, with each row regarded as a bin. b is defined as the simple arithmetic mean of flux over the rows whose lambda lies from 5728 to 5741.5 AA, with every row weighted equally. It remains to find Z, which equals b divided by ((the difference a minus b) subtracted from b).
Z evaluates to -0.096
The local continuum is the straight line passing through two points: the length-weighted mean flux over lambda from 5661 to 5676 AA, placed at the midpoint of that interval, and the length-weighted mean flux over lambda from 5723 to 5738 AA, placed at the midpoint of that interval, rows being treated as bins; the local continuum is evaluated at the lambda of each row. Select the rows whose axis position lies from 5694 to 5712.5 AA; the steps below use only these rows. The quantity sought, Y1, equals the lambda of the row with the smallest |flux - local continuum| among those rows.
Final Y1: 5697.39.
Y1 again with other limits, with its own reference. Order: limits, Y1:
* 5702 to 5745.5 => 5738.20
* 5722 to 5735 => 5722.37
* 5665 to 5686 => 5680.36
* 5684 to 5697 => 5685.60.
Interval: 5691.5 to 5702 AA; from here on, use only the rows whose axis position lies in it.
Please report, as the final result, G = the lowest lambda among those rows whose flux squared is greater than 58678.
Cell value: 5692.15 AA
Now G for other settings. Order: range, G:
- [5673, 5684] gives 5673.83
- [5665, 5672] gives 5665.99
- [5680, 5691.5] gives 5681.67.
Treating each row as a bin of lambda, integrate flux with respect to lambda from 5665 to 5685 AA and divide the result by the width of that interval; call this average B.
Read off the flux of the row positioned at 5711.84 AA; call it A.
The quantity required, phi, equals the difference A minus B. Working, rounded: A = 195.2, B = 235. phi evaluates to -40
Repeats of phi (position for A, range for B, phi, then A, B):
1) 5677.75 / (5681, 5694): 3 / 244.7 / 242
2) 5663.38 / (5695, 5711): 9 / 230.5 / 221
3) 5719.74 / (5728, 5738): 14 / 260.8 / 247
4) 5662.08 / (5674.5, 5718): -17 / 212.9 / 230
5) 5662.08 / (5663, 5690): -23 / 212.9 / 236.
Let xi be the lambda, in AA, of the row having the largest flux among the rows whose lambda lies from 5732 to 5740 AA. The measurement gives 5735.56 AA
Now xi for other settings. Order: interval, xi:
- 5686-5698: 5688.21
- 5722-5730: 5725.01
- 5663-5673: 5672.52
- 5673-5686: 5681.67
